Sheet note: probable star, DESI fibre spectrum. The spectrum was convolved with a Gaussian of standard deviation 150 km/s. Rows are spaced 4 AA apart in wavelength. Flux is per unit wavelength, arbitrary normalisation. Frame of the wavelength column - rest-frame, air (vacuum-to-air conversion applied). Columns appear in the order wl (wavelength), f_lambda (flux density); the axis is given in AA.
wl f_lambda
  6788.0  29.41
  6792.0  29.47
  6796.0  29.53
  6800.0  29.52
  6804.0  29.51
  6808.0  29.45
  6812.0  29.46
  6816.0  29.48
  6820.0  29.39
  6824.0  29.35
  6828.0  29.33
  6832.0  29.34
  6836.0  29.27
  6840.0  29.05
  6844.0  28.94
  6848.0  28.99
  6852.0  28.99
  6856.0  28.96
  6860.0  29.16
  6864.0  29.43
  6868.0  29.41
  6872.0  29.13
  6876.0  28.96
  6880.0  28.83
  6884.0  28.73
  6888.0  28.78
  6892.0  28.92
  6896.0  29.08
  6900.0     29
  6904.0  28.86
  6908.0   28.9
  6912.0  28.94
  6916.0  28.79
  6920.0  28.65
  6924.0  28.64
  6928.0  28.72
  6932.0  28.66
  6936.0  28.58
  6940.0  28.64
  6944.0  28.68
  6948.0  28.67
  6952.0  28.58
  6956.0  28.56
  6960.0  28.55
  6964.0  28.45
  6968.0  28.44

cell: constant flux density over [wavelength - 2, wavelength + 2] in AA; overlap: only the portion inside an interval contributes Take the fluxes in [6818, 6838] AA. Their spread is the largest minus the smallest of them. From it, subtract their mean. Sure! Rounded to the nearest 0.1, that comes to -29.2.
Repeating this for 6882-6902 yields -28.6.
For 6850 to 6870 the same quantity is -28.7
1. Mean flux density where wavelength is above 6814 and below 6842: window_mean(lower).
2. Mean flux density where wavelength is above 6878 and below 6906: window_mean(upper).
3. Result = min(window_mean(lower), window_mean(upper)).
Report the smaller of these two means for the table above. 28.9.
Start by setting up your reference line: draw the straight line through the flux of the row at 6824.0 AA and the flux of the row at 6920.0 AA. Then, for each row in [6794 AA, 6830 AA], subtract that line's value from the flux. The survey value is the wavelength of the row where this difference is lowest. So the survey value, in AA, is 6796.0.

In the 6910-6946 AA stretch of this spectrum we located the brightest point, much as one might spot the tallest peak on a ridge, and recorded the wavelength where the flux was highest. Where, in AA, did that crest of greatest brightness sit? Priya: 6912.0 AA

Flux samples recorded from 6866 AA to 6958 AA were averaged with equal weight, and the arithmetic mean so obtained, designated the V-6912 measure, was 28.8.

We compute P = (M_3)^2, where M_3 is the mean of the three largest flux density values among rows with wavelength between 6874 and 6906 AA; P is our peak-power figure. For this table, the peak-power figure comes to 842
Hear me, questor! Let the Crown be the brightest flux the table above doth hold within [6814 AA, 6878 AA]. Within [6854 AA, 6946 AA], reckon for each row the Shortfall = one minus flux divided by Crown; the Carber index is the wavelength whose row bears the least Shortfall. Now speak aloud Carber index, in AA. 6864.0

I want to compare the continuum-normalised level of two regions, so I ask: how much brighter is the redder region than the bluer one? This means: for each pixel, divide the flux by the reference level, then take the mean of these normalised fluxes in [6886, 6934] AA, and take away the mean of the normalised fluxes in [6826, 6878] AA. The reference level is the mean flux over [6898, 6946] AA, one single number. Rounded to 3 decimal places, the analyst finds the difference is -0.011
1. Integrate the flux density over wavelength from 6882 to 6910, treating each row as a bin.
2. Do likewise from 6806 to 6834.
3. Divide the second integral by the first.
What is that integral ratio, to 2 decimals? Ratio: 1.02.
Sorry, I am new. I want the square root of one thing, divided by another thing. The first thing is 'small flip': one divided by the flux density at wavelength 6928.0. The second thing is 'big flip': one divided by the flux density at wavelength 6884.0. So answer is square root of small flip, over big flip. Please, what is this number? 5.36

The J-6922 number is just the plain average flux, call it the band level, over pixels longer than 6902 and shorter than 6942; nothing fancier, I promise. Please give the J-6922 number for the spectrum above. 28.7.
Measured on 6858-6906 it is 29.0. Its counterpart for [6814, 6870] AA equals 29.2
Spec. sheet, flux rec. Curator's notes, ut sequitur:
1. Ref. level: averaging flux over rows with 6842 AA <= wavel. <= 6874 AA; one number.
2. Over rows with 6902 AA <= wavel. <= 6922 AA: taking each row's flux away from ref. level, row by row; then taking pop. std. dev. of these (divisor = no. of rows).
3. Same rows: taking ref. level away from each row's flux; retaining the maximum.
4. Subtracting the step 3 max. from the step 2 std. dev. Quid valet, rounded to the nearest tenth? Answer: 0.3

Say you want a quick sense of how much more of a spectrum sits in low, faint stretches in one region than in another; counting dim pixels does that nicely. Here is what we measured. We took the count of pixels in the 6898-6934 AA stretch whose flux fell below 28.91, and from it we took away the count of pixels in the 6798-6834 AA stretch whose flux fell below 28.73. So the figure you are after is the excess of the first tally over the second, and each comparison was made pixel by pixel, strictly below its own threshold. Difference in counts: 7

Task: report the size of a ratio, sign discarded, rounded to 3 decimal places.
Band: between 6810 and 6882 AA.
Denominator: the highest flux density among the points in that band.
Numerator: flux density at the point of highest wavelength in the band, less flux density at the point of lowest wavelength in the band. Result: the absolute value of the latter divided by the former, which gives 0.021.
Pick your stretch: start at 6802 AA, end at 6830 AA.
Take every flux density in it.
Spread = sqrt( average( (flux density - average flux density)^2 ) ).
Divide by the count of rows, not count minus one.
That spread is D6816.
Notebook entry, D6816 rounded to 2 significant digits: 0.063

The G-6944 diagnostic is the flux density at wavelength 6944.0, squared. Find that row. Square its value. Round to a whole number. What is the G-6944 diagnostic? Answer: 823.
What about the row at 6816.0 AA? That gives 869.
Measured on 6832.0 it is 861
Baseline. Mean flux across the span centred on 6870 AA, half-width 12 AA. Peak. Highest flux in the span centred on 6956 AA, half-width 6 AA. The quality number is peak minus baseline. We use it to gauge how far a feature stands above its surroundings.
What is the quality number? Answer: -0.57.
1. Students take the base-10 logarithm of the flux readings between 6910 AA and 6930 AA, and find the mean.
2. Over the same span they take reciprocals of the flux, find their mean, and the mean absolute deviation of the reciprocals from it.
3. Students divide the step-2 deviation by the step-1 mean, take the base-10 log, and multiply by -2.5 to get 10.3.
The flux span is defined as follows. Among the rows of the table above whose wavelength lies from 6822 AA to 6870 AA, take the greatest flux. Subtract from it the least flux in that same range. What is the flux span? 0.5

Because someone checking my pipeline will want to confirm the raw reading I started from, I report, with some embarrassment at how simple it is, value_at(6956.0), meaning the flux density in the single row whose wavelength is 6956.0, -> 28.56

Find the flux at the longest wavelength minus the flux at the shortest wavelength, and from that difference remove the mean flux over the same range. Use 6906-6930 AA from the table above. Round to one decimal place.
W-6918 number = -29.0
